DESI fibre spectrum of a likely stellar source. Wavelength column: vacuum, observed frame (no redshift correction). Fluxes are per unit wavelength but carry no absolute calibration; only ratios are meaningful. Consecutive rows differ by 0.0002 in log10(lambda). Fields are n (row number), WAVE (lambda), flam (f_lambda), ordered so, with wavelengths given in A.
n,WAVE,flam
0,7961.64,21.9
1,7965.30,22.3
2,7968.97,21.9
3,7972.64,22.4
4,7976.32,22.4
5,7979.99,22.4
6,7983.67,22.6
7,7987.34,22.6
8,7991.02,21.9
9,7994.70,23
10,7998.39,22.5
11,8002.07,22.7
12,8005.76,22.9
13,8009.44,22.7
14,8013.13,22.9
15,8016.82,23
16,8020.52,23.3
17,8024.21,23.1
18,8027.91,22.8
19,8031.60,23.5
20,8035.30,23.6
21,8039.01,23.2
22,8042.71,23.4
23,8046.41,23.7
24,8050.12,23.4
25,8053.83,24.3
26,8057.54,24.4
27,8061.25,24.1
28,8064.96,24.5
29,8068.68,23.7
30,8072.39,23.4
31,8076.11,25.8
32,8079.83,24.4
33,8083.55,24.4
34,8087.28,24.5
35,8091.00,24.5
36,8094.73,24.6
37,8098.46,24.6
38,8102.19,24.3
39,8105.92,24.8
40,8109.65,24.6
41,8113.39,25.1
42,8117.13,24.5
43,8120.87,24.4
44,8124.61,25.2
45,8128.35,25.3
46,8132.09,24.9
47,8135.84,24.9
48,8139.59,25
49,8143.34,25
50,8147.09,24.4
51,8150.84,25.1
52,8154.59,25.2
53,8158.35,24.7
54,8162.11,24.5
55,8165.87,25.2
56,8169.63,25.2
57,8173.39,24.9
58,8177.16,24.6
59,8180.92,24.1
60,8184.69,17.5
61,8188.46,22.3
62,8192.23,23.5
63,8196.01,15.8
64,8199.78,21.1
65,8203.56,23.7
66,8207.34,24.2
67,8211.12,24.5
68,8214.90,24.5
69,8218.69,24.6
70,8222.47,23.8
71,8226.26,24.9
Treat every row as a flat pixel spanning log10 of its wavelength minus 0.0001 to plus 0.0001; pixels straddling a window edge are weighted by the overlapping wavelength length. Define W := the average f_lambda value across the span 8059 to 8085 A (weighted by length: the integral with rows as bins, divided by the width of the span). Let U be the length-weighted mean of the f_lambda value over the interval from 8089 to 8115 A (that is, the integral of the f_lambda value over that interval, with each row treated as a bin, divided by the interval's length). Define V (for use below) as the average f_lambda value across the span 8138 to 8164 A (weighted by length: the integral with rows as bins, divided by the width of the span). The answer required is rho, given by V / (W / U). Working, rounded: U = 24.6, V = 24.8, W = 24.3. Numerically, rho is 25.2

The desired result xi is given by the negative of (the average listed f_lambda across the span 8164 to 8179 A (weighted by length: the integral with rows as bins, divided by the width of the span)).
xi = -25.0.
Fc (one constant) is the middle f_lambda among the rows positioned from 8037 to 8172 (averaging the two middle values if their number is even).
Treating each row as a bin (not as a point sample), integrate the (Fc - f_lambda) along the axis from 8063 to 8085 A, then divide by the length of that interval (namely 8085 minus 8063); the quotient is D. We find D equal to 0.1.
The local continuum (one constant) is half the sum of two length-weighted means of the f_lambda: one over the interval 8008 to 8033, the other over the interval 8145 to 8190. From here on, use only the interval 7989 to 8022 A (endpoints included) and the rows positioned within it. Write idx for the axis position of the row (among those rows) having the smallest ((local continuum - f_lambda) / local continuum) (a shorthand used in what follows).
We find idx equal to 8020.52 A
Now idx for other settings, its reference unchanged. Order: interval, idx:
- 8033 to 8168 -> 8076.11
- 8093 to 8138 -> 8128.35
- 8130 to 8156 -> 8154.59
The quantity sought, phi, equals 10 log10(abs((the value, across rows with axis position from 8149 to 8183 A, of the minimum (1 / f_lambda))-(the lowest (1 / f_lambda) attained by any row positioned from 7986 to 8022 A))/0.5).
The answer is -21.9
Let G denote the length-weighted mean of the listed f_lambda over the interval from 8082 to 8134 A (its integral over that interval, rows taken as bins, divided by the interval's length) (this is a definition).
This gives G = 24.7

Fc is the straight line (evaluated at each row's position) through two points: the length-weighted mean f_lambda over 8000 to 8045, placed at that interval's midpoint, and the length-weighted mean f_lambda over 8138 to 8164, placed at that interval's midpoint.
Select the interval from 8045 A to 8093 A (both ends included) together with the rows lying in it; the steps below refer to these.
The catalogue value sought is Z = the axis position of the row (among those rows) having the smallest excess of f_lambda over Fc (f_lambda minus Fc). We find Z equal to 8072.39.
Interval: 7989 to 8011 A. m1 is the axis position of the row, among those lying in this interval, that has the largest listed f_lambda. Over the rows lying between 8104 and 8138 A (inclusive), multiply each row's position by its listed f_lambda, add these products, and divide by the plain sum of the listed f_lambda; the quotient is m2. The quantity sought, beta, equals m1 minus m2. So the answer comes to -126.2 A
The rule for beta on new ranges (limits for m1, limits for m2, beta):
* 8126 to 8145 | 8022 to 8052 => 91.1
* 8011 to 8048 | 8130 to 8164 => -100.7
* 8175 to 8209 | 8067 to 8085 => 101.0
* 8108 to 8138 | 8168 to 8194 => -52.2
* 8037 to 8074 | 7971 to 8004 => 77.6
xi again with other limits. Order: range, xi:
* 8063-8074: -23.9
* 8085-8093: -24.5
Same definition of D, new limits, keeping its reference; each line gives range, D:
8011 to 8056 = 1.1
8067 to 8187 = 0.0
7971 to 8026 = 1.8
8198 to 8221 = 0.7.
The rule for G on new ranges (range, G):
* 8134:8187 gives 24.3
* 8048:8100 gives 24.3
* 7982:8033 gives 22.8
